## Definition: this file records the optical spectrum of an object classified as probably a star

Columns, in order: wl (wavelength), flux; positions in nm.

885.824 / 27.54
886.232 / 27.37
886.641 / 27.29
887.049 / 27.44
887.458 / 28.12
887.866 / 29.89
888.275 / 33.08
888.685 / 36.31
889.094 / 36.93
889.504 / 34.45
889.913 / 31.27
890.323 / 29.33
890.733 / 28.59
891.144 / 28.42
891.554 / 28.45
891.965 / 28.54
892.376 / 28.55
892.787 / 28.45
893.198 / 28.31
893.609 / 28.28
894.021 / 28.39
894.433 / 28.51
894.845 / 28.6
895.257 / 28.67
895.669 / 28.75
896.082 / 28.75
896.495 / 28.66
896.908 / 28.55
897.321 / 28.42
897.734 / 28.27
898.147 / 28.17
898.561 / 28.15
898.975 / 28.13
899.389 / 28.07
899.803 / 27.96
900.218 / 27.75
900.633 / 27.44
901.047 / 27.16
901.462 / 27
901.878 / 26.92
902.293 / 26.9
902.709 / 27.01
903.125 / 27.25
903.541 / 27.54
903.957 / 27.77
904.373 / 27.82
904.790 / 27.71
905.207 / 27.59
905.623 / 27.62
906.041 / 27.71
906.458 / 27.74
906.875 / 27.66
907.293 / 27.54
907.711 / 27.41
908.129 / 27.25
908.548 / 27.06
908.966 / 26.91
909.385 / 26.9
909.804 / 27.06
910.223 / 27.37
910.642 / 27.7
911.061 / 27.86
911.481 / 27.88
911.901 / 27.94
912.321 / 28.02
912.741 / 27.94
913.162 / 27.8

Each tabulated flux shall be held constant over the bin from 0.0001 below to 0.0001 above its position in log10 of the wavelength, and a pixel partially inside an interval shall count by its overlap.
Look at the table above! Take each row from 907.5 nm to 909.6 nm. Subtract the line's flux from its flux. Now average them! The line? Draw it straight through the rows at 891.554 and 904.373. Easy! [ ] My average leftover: -0.51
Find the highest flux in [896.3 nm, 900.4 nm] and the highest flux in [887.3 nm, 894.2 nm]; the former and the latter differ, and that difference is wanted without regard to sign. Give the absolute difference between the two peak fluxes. 8.3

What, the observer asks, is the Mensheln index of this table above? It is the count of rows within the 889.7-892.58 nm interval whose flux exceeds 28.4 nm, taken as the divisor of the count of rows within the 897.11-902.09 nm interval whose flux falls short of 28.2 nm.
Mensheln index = 1.4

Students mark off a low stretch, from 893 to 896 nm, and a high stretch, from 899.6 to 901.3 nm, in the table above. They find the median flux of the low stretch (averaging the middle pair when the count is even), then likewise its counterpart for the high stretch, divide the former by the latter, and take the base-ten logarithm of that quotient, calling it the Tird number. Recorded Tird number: 0.014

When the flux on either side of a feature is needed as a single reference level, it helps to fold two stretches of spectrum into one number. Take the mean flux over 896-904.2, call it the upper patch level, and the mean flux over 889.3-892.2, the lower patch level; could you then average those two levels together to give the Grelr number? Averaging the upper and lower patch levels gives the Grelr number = 28.8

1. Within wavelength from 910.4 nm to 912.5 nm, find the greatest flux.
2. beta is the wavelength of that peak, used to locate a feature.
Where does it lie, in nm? 912.321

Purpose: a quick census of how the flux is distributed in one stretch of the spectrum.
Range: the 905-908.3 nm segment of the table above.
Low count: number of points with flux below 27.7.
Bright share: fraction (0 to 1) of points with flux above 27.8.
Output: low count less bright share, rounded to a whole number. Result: 6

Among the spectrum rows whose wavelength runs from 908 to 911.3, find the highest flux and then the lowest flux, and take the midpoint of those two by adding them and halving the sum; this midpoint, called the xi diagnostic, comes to 27.4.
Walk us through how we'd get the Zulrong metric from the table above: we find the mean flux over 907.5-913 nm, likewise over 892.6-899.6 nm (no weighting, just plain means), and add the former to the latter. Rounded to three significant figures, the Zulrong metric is 55.9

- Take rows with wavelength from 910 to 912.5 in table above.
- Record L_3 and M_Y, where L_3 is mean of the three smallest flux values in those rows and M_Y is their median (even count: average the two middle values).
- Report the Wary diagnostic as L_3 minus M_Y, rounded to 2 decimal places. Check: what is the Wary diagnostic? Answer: -0.23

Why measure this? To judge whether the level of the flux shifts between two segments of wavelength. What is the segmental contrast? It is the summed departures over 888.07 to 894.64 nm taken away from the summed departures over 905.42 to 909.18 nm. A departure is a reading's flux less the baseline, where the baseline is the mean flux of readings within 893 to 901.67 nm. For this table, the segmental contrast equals -42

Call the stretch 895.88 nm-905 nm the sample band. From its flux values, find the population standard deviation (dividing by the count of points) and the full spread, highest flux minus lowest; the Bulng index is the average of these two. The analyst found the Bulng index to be 1.2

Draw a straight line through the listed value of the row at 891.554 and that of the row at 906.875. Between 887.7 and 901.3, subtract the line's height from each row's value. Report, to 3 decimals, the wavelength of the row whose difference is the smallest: 901.047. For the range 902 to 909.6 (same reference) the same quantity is 902.293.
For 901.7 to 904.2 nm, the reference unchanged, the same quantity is 901.878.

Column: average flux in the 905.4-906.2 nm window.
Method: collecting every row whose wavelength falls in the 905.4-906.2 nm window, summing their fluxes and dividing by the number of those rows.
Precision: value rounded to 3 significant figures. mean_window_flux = 27.7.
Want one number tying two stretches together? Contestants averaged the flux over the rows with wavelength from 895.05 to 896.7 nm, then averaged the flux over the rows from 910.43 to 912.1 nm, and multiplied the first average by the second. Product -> 799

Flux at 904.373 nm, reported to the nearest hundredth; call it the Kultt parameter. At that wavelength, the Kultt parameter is 27.82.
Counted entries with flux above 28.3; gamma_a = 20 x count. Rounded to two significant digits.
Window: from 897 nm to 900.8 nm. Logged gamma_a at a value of 20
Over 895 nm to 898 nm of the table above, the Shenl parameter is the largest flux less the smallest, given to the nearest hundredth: 0.48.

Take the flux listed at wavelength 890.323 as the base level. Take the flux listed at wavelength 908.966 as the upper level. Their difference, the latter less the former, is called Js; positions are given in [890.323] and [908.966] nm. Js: -2.4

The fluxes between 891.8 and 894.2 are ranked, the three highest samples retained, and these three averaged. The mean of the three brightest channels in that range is 28.5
